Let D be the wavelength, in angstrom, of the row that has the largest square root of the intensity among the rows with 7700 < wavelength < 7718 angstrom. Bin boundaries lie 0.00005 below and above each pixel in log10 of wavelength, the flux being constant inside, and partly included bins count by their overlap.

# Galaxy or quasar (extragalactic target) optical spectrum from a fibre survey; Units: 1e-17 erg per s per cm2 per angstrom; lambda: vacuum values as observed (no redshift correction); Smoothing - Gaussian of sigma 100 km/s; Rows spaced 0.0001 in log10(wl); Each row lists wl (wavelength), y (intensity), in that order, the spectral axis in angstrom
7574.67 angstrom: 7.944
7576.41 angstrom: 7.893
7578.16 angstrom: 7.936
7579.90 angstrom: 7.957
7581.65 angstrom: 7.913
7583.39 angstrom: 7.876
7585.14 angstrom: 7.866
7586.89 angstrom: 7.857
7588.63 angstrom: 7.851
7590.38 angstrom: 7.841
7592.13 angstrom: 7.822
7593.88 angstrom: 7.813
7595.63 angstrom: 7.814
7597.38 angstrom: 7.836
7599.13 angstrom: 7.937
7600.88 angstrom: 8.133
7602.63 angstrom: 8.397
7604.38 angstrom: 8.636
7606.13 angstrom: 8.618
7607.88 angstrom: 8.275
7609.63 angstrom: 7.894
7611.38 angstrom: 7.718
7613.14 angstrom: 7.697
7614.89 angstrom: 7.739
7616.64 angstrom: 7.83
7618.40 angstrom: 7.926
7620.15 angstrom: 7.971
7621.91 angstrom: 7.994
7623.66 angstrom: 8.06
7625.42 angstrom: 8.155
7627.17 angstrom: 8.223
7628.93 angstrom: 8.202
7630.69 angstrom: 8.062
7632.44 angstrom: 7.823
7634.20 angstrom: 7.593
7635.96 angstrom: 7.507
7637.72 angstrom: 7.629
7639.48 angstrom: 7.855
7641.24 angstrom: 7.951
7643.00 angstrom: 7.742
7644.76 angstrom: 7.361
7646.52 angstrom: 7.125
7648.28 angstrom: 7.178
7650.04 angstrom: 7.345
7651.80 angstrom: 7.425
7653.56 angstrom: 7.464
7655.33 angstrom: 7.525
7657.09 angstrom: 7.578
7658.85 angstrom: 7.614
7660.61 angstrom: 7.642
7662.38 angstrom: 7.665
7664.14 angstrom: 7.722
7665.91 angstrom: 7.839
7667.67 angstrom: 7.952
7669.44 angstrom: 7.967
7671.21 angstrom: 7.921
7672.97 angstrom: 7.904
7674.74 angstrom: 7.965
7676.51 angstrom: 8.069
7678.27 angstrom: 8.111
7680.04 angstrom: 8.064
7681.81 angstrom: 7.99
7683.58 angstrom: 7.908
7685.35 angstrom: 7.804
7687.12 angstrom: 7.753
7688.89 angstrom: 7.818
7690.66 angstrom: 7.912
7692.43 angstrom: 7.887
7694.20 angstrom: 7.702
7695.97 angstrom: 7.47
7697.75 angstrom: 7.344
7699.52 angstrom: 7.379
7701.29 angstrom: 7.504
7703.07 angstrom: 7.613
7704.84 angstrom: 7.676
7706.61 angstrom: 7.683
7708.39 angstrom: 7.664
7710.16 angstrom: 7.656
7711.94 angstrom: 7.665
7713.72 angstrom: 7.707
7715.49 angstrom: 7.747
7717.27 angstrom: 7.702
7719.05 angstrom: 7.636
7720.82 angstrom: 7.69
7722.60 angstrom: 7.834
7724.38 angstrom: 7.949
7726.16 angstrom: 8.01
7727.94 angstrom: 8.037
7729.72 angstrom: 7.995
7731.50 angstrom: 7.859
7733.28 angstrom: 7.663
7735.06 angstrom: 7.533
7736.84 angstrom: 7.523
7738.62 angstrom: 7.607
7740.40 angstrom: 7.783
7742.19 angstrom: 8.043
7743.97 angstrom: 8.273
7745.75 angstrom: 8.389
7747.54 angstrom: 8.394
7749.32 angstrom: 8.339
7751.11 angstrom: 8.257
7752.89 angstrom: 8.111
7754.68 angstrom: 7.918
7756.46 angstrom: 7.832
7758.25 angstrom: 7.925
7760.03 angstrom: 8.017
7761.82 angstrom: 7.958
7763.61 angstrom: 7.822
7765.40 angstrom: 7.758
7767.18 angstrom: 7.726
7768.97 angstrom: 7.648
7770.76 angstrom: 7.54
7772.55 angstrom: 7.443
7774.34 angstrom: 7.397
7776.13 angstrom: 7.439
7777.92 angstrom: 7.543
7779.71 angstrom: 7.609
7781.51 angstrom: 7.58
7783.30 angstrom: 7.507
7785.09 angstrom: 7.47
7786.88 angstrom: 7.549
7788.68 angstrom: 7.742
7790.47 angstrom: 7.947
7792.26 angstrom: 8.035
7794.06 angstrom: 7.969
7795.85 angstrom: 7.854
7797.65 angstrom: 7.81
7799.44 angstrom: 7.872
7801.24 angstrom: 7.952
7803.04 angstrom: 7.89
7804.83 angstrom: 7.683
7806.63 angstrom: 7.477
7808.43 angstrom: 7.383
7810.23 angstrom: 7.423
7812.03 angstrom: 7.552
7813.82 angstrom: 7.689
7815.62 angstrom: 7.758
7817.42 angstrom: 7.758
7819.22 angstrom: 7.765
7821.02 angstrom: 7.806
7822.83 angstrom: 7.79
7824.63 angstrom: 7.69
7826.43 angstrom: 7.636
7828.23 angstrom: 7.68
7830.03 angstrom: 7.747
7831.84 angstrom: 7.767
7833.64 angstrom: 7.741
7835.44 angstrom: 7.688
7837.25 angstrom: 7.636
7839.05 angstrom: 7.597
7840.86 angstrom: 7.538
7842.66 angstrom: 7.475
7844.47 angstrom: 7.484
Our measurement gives 7715.49 angstrom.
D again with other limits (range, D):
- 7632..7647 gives 7641.24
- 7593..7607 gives 7604.38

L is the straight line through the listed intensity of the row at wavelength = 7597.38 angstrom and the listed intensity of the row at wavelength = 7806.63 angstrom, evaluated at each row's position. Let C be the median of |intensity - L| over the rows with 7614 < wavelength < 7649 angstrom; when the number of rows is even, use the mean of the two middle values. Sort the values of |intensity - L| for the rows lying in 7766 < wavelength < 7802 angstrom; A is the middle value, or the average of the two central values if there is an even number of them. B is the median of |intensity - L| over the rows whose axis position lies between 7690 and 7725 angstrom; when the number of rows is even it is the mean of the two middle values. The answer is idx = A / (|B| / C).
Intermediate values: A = 0.12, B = 0.07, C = 0.195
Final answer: 0.33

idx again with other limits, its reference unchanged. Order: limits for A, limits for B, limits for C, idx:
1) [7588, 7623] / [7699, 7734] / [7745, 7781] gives 0.38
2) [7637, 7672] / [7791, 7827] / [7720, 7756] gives 0.24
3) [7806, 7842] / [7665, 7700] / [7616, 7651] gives 0.25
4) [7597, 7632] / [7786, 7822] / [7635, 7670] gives 0.15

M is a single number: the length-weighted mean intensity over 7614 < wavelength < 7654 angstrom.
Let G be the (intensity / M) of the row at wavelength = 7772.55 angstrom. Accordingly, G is 0.96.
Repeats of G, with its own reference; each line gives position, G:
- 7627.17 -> 1.06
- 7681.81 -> 1.03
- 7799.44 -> 1.02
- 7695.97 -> 0.96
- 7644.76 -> 0.95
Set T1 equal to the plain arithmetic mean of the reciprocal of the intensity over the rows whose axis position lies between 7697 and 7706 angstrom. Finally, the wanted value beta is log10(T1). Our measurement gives -0.8751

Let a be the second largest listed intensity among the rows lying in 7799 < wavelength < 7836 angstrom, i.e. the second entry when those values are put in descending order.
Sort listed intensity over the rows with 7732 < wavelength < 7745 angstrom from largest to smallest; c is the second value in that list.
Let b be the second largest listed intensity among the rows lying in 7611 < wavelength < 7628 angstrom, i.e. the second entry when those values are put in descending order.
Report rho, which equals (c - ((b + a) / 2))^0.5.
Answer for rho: 0.1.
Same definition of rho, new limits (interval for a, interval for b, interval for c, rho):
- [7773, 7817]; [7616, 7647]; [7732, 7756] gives 0.6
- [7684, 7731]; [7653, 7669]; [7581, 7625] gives 0.8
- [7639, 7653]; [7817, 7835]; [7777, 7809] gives 0.4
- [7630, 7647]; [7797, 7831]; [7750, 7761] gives 0.4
